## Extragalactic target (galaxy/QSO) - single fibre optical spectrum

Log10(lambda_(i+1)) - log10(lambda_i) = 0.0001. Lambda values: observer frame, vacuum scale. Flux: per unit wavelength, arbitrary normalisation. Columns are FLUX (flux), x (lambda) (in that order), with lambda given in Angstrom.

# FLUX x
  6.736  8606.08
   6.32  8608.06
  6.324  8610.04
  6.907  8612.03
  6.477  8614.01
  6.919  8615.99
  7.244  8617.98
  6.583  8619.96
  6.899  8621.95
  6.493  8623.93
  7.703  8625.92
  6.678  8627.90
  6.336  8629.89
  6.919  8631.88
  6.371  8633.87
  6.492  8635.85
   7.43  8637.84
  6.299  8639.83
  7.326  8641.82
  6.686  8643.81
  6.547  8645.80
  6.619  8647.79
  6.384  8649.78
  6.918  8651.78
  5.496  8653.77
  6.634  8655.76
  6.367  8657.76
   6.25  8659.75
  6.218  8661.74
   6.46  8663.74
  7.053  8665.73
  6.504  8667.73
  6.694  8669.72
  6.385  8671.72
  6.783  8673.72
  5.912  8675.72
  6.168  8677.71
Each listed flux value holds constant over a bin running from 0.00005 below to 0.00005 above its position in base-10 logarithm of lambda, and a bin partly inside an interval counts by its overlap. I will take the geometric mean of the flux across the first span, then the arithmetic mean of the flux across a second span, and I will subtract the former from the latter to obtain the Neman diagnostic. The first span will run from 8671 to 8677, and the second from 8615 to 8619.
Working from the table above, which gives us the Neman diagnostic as 0.73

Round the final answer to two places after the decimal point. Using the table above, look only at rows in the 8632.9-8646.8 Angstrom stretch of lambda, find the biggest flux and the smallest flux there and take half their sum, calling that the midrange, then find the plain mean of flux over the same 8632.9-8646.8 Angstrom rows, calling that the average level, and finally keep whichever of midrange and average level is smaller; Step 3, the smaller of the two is 6.74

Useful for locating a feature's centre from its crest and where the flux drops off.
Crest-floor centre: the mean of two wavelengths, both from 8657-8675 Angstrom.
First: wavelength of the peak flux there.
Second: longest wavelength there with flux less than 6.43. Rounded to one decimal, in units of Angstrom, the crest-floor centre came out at 8668.7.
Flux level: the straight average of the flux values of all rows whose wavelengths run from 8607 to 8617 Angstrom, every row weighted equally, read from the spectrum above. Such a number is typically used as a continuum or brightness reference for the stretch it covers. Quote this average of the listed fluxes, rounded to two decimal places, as 6.59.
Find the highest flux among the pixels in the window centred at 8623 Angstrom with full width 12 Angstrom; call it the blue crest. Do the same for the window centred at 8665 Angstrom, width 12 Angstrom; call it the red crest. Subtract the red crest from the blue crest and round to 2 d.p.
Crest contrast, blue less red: 0.65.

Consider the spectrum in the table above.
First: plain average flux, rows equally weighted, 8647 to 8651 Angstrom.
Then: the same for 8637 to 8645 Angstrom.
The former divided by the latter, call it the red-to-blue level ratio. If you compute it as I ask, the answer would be 0.94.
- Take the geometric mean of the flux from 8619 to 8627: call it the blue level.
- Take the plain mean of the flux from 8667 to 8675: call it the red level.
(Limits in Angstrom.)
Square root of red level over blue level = 0.98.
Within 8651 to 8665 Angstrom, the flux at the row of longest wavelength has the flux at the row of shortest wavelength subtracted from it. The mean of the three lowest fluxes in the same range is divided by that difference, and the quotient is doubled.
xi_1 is -26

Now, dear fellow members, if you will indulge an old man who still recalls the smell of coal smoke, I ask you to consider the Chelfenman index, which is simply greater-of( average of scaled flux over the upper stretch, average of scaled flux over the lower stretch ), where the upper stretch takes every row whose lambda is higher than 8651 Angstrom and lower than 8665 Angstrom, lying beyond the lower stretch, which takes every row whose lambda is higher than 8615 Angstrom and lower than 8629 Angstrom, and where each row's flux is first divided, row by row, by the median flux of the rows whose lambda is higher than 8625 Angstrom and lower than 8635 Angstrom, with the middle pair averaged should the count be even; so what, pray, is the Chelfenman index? 1.04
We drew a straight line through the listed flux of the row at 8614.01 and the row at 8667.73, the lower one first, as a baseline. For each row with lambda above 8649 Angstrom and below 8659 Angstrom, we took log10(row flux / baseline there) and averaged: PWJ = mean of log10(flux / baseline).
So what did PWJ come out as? -0.011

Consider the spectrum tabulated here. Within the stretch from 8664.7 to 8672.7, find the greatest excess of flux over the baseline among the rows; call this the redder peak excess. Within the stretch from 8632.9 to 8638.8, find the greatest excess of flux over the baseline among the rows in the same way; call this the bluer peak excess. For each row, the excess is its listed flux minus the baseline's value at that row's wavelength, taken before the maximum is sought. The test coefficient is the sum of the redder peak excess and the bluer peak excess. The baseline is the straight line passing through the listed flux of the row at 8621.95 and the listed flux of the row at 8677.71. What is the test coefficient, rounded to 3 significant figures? 1.47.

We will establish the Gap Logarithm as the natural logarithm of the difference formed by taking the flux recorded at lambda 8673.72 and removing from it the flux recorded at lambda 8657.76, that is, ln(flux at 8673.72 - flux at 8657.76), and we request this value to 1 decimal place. -0.9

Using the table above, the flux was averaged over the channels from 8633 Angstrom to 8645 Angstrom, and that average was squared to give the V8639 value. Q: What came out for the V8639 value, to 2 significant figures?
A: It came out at 46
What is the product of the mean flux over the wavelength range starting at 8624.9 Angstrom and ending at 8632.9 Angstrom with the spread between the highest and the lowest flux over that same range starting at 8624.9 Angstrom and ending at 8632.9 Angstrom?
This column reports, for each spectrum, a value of 9.4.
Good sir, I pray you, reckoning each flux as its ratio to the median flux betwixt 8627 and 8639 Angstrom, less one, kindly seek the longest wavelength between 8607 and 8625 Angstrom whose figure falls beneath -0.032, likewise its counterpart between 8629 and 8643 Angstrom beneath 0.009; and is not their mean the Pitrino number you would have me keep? 8624.9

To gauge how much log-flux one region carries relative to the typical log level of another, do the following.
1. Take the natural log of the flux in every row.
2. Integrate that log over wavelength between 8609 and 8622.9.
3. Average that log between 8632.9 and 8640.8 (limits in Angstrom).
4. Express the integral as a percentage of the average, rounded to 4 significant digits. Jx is 1402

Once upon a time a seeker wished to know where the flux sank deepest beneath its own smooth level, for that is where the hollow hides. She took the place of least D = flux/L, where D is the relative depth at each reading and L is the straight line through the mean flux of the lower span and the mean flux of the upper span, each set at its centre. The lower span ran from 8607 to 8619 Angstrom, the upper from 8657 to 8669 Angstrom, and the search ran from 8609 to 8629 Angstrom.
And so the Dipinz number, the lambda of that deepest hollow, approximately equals 8610.04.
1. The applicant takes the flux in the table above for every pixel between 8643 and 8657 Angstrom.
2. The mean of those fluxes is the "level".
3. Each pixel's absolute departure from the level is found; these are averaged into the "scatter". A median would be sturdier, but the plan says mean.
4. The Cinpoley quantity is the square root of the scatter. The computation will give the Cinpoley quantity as 0.550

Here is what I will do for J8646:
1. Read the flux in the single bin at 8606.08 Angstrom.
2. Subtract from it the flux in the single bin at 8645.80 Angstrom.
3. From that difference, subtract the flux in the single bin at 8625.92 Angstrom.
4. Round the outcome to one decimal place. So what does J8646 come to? -7.5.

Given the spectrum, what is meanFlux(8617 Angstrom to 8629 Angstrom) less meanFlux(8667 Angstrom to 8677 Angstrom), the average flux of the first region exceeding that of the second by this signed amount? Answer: 0.48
